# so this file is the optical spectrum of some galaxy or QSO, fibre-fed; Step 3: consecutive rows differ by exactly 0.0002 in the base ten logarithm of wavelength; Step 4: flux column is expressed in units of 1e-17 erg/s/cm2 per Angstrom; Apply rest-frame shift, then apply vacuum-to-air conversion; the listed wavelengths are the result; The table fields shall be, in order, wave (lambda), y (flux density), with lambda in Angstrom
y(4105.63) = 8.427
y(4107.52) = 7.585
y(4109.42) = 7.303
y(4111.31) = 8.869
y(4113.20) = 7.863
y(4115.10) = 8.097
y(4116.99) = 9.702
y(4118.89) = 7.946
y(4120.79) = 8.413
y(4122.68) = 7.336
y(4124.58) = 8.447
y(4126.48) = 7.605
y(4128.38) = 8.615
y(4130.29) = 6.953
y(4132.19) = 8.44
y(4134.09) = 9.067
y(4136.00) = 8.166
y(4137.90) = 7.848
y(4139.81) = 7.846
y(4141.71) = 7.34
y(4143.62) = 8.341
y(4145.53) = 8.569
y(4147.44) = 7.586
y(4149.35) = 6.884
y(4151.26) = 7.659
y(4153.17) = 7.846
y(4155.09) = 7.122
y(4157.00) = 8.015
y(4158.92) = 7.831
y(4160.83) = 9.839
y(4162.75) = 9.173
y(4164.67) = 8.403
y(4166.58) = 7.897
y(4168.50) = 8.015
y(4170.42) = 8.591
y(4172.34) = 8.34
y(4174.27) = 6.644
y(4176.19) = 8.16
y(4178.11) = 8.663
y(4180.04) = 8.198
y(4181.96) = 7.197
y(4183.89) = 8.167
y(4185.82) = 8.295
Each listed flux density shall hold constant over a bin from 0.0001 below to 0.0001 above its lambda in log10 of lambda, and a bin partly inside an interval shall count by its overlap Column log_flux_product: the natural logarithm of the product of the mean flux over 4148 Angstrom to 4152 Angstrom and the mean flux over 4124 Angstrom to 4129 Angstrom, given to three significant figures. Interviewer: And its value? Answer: 4.09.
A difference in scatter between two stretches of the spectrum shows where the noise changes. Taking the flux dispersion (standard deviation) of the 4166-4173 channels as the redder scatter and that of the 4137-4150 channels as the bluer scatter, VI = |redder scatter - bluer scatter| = 0.26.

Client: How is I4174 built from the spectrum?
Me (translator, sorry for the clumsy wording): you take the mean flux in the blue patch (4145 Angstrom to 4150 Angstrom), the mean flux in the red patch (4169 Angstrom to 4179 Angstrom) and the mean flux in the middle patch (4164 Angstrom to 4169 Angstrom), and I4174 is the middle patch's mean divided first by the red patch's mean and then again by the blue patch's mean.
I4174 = 0.131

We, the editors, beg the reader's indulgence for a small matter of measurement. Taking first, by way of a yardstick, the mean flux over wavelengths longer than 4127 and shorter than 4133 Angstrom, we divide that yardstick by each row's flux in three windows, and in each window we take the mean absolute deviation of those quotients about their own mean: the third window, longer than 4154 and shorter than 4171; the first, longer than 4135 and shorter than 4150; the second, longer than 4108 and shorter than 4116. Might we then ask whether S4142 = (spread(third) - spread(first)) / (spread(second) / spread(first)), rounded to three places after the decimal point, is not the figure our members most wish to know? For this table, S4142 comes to 0.012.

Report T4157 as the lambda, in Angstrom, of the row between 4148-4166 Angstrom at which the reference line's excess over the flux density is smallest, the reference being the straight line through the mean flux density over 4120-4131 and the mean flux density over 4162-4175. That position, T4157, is 4160.83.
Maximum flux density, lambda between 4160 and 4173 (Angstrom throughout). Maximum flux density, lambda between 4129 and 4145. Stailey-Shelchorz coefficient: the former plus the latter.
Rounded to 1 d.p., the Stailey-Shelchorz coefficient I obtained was 18.9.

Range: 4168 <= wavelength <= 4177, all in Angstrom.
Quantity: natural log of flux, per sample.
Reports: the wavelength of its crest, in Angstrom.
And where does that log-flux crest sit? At 4170.42 Angstrom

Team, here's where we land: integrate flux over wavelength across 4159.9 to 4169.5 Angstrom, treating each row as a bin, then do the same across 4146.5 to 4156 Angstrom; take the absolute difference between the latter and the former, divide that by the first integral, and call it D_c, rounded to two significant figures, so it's 0.15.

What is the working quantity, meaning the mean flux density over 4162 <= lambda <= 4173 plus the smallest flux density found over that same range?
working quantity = 16.3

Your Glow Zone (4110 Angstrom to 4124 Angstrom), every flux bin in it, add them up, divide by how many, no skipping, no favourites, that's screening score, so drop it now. 8.3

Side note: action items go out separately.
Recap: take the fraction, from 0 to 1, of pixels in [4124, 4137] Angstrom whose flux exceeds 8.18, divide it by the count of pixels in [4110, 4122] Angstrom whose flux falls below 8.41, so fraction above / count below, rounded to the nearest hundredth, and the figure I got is 0.19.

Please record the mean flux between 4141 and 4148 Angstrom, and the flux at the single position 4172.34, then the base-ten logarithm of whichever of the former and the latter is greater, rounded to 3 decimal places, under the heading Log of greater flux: 0.921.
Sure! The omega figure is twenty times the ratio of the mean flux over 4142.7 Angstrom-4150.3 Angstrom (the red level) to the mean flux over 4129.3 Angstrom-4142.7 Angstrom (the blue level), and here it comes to 19.7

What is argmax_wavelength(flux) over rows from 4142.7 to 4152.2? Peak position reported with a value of 4145.53 Angstrom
